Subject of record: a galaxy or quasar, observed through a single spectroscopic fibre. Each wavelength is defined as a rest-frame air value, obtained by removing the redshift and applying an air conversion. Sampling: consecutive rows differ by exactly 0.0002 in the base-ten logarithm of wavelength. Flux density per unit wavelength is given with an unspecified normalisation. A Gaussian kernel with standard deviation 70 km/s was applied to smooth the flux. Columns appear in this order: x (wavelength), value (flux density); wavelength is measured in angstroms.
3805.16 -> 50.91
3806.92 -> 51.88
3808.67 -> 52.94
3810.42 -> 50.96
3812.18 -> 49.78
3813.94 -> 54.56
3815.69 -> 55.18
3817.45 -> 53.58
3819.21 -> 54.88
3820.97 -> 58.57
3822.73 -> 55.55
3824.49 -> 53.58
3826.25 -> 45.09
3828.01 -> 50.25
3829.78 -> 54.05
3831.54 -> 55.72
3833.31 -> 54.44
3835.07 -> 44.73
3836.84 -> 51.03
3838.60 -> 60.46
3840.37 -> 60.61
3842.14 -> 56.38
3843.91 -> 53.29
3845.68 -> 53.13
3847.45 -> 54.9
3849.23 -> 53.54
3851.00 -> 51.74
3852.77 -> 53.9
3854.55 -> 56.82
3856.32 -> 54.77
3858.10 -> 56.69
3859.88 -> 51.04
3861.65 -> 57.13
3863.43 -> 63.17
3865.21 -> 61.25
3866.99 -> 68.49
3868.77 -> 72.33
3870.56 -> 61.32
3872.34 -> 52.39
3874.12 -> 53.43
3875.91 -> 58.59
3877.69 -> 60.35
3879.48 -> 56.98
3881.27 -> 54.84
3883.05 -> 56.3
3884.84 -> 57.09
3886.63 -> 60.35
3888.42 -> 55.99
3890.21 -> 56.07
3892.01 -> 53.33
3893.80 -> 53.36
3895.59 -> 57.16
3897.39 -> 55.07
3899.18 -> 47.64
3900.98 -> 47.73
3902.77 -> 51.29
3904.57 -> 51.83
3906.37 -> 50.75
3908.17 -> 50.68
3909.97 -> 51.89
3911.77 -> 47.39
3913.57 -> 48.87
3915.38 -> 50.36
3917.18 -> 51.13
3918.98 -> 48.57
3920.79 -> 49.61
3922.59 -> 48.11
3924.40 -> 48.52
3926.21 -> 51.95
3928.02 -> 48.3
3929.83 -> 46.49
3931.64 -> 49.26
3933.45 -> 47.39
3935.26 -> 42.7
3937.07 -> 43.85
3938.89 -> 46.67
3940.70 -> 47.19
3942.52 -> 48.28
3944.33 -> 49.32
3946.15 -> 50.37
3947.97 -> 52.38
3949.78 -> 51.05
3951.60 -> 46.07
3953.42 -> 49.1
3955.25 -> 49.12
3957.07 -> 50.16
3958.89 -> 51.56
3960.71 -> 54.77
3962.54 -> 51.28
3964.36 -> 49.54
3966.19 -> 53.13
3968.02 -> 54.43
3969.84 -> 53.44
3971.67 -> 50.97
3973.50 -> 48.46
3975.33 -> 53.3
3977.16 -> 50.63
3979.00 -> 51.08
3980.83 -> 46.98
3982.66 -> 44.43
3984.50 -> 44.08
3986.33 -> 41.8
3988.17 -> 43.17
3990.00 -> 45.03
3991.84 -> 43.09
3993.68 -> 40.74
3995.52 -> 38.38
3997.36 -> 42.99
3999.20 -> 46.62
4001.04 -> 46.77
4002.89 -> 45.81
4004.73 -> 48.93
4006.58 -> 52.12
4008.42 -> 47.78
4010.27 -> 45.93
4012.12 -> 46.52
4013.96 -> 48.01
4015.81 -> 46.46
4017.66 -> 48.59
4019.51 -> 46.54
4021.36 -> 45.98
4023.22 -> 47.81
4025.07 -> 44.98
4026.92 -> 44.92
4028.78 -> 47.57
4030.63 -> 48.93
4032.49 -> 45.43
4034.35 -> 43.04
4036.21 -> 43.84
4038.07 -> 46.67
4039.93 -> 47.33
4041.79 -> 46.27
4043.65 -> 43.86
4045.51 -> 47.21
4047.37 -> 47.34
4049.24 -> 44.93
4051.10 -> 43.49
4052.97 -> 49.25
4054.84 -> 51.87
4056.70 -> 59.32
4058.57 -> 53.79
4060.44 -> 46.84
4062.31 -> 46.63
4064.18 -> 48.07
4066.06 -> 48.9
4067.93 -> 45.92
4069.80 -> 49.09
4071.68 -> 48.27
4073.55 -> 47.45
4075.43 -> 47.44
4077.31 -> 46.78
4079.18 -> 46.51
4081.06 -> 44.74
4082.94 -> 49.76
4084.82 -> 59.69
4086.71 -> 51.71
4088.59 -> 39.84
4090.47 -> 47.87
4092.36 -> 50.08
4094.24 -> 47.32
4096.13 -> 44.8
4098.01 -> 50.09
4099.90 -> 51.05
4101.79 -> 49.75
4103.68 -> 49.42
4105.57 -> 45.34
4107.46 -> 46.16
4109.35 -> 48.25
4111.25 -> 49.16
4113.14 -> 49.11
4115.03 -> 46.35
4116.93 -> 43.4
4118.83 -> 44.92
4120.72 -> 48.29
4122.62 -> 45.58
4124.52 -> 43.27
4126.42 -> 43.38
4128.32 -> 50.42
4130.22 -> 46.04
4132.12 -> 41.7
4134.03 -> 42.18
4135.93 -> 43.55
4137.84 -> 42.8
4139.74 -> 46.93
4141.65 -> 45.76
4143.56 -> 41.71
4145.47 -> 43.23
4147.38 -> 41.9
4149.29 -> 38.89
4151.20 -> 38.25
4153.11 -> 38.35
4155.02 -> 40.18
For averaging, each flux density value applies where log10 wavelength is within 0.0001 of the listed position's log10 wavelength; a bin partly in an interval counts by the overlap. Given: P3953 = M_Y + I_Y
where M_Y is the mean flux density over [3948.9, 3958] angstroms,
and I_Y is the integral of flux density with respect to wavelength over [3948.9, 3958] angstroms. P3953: 496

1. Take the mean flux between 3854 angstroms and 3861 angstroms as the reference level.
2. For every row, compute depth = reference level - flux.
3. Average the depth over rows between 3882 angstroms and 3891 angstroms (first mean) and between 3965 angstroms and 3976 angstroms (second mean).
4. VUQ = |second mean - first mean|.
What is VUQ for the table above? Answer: 4.9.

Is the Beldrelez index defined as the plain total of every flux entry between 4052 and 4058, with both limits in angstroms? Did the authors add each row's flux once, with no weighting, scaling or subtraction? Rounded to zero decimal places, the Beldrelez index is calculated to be 160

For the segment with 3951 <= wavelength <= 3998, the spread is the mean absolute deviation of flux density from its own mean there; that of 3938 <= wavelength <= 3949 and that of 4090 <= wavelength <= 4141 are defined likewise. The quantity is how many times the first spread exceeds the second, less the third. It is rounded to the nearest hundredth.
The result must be -0.02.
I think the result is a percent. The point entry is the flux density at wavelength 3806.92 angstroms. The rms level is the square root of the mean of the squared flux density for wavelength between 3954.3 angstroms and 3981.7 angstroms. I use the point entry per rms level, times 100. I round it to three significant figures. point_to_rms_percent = 101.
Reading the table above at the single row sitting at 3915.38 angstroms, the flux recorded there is 50.36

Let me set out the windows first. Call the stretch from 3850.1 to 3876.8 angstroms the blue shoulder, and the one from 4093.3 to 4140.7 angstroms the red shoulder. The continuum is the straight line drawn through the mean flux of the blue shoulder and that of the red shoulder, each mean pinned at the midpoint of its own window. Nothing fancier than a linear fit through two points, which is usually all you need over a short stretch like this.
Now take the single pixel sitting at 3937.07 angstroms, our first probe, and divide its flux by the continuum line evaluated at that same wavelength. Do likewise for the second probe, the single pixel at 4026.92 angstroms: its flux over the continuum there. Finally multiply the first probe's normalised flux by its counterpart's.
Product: 0.71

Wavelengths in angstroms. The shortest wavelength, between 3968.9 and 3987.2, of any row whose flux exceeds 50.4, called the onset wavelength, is 3969.84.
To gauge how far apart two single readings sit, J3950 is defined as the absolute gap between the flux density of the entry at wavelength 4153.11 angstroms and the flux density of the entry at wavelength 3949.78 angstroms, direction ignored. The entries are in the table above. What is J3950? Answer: 13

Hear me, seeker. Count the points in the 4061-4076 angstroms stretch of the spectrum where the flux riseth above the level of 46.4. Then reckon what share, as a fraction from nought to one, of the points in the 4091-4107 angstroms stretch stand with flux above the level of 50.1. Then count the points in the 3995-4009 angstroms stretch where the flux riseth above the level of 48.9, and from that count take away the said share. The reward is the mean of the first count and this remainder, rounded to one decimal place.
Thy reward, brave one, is 4.4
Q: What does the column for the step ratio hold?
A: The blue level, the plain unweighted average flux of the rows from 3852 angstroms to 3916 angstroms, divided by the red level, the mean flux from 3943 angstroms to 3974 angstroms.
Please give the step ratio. 1.09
